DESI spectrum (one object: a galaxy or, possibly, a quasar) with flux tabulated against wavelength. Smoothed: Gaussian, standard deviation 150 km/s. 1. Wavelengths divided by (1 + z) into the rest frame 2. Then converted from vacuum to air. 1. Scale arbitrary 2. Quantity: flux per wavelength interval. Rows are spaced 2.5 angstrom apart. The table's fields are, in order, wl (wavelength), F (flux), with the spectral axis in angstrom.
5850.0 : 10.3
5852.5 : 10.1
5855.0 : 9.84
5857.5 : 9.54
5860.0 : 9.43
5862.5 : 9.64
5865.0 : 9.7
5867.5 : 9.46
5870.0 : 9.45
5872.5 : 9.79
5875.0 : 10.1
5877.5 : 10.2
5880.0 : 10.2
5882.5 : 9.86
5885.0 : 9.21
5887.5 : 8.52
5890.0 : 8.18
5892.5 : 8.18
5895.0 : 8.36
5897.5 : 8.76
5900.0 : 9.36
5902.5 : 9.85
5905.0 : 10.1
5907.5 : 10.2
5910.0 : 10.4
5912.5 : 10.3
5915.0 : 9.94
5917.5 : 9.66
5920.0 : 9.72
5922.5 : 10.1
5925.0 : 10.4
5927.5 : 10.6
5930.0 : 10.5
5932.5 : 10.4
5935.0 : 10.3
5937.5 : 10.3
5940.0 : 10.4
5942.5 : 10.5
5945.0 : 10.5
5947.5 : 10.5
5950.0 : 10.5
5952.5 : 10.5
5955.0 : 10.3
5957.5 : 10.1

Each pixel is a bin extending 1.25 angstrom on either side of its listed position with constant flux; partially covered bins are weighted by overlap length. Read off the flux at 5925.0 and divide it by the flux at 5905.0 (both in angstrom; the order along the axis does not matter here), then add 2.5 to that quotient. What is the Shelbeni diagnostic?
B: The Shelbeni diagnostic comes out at 3.5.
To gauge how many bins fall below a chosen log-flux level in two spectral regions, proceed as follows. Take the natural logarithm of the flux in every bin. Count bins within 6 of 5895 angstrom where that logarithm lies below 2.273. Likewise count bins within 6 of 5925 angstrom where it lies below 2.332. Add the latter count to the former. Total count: 7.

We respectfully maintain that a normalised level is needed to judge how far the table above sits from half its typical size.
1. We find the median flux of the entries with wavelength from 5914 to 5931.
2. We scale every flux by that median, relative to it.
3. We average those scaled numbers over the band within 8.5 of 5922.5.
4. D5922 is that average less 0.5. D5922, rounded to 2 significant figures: 0.50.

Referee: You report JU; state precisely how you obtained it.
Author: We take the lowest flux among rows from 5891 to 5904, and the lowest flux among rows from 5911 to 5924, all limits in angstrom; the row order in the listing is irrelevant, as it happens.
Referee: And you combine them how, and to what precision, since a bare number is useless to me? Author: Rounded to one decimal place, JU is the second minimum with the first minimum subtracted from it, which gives 1.5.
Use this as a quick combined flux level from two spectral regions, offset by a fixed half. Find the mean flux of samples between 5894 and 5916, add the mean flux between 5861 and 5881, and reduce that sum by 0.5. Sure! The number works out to 19.0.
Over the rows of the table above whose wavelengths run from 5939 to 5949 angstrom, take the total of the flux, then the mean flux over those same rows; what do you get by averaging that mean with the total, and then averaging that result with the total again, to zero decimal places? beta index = 34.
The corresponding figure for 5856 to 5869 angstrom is 38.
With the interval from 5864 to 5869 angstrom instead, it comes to 17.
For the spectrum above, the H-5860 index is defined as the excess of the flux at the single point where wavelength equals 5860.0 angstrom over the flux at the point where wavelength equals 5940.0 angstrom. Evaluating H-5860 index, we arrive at -1.0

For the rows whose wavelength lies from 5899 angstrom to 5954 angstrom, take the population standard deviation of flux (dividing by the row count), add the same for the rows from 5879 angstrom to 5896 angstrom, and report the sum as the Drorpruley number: 1.10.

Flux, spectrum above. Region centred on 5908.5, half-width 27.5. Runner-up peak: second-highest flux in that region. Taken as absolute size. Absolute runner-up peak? 10.5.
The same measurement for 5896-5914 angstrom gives 10.3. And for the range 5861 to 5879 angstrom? 10.1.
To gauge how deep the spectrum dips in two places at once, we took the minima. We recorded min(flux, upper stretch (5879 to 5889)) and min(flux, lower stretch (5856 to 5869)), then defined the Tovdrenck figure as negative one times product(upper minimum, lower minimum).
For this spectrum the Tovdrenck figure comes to -80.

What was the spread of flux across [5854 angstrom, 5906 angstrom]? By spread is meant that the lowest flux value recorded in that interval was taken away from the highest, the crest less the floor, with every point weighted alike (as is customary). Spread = 2.0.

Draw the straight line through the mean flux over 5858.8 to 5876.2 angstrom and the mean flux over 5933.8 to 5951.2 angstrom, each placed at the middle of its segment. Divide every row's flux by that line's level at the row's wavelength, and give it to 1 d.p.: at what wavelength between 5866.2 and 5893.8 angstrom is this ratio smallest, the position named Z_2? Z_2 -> 5892.5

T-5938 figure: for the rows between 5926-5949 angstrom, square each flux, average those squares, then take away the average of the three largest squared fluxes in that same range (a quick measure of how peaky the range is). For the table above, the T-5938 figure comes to -1.9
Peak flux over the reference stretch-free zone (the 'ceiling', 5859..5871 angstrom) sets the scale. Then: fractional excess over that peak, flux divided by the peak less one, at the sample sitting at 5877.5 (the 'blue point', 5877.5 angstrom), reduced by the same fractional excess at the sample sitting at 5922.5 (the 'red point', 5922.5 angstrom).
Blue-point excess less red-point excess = 0.010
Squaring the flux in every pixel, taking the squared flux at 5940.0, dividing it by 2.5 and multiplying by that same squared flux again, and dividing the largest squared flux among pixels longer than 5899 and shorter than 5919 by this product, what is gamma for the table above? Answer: 0.0231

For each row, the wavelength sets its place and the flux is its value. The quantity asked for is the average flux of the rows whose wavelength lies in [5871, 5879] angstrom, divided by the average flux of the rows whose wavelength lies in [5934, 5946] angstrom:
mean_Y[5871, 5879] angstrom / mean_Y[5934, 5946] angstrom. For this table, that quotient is 0.96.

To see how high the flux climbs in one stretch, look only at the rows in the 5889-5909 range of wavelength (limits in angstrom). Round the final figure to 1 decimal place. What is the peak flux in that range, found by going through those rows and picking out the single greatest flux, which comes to 10.2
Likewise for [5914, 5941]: 10.6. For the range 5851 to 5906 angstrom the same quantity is 10.2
